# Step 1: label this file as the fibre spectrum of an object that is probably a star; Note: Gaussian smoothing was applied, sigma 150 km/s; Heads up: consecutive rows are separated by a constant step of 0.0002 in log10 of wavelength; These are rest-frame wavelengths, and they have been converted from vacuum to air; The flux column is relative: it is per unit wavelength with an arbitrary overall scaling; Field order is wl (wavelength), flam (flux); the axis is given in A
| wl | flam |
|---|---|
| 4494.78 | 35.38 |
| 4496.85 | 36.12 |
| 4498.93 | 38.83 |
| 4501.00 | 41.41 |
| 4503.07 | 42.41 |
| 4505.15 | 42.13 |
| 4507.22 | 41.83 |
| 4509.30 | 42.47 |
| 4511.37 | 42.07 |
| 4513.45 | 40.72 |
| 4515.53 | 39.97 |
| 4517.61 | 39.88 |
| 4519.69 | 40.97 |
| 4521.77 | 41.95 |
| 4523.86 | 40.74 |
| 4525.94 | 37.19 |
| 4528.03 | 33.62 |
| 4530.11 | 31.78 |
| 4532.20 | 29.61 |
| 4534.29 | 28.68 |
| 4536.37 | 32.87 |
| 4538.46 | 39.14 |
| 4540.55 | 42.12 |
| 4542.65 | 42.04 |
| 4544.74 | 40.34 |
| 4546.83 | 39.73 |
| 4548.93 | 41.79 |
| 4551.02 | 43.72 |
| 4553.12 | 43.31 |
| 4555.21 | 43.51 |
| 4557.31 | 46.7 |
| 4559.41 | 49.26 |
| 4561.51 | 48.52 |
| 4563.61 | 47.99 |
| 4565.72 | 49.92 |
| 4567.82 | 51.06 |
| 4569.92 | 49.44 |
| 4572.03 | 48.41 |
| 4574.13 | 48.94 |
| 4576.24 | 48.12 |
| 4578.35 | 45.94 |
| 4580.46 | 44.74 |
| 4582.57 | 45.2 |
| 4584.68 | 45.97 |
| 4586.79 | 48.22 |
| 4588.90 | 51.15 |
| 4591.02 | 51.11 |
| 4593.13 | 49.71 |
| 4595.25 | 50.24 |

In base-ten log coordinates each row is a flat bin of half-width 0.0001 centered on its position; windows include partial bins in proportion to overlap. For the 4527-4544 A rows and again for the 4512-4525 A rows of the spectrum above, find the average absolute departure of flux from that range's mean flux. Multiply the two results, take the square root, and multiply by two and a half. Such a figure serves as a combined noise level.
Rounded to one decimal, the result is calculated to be 3.9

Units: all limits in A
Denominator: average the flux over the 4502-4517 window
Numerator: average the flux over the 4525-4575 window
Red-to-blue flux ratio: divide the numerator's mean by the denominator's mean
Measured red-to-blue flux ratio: 1.01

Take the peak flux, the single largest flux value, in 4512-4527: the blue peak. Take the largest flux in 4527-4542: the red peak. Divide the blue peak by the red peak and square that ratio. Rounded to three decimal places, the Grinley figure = 0.992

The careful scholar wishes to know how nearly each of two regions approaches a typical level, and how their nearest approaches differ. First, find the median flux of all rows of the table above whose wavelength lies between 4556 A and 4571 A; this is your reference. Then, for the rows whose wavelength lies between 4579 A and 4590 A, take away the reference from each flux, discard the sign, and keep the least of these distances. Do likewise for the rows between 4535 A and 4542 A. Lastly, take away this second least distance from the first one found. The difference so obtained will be -6.1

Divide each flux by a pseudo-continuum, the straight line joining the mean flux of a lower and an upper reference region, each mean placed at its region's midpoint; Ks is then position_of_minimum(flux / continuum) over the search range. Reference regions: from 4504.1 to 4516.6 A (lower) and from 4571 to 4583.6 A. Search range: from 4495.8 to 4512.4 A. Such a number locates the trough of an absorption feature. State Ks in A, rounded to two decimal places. 4496.85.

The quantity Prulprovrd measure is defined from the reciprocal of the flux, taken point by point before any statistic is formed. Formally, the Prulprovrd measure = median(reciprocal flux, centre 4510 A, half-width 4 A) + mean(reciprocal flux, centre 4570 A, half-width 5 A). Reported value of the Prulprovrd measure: 0.0440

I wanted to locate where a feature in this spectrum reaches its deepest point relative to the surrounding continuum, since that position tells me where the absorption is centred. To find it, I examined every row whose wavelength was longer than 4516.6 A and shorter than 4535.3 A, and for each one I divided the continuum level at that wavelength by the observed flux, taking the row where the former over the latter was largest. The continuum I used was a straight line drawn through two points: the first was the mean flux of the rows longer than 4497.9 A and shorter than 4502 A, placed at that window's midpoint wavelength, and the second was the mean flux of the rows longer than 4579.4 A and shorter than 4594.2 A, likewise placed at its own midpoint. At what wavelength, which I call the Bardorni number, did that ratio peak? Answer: 4534.29 A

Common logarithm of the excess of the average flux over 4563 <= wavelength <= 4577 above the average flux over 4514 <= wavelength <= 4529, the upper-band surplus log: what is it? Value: 1.0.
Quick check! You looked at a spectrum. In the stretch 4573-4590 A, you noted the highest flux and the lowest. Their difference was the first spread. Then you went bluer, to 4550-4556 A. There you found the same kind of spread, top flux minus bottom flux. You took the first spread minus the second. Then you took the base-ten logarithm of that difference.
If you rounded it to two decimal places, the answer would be 0.78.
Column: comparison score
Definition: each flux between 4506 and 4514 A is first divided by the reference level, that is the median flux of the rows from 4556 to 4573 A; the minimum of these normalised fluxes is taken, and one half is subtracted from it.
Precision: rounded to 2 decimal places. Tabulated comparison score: 0.33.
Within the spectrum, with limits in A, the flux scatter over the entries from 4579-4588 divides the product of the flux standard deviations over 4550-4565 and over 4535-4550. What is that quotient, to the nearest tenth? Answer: 5.4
